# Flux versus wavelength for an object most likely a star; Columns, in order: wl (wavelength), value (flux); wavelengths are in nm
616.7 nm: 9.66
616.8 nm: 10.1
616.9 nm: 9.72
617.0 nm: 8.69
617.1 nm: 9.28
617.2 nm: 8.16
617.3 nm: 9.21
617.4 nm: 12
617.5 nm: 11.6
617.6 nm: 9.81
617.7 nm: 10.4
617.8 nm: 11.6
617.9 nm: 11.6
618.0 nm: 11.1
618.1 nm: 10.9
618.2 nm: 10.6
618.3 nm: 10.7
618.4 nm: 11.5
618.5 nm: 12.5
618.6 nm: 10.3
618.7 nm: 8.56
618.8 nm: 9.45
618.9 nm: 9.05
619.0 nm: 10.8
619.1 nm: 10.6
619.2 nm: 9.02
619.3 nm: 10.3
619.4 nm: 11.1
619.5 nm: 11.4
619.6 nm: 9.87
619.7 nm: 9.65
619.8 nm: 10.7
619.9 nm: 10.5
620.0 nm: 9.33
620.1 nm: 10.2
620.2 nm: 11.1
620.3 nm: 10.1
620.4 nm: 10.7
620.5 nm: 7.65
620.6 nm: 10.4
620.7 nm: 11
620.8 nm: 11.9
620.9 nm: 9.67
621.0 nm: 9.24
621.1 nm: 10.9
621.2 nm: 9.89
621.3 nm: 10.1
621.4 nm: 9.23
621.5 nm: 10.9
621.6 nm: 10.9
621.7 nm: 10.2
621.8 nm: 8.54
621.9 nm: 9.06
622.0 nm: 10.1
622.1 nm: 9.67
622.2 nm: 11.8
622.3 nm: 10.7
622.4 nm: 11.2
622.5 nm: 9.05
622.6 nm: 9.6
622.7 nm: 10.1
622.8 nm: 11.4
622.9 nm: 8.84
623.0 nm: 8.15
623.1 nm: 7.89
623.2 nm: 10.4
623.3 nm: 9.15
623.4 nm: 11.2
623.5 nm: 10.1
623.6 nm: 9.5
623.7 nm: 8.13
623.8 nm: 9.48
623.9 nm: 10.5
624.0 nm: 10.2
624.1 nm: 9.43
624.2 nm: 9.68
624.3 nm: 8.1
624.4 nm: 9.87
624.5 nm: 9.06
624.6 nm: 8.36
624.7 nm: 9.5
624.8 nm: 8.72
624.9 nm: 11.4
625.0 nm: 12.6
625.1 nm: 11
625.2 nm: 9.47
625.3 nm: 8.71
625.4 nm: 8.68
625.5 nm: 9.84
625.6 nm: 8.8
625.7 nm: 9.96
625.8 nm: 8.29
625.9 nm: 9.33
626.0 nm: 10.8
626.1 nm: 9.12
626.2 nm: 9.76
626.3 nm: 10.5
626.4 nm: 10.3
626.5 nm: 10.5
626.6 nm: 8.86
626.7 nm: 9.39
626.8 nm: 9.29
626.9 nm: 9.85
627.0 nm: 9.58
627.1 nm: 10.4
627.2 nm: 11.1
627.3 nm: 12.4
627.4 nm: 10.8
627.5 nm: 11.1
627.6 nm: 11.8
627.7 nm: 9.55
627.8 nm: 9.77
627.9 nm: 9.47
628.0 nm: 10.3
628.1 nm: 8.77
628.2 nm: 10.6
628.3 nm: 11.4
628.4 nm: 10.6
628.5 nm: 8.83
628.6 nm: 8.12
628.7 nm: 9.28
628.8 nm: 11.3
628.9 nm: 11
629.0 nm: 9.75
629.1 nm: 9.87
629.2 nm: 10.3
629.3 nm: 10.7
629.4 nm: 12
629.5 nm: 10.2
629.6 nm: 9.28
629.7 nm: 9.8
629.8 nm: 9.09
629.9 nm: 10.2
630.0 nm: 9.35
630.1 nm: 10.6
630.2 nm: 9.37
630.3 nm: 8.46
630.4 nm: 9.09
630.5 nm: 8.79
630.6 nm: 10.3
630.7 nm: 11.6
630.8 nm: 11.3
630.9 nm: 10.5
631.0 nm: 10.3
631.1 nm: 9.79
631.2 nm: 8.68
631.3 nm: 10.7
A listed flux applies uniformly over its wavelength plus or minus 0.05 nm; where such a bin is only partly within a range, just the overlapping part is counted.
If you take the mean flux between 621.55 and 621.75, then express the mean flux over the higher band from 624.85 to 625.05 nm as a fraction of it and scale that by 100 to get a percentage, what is 114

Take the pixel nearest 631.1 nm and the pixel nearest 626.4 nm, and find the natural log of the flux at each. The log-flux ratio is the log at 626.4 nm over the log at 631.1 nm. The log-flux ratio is 1.02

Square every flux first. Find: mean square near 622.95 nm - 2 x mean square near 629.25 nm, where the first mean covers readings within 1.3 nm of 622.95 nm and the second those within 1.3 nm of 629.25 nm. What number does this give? -101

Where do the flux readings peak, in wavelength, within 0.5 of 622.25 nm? 622.2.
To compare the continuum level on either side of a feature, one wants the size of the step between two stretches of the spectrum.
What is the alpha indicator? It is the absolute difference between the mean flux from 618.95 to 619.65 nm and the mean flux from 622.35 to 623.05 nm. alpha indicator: 0.68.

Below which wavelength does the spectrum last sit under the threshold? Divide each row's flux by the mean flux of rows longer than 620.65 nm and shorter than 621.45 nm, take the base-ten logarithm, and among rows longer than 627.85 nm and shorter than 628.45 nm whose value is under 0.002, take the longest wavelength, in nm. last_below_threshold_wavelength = 628.1 nm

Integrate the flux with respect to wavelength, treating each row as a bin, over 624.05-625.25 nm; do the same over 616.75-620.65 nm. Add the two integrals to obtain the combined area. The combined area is 52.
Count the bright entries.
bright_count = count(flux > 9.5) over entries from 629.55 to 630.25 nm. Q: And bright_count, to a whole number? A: 3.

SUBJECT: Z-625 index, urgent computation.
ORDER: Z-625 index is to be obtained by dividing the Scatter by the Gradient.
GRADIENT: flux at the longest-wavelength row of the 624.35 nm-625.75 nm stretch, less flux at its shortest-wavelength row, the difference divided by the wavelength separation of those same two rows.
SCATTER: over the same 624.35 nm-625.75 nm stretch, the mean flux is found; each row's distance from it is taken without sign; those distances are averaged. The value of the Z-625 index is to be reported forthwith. 13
